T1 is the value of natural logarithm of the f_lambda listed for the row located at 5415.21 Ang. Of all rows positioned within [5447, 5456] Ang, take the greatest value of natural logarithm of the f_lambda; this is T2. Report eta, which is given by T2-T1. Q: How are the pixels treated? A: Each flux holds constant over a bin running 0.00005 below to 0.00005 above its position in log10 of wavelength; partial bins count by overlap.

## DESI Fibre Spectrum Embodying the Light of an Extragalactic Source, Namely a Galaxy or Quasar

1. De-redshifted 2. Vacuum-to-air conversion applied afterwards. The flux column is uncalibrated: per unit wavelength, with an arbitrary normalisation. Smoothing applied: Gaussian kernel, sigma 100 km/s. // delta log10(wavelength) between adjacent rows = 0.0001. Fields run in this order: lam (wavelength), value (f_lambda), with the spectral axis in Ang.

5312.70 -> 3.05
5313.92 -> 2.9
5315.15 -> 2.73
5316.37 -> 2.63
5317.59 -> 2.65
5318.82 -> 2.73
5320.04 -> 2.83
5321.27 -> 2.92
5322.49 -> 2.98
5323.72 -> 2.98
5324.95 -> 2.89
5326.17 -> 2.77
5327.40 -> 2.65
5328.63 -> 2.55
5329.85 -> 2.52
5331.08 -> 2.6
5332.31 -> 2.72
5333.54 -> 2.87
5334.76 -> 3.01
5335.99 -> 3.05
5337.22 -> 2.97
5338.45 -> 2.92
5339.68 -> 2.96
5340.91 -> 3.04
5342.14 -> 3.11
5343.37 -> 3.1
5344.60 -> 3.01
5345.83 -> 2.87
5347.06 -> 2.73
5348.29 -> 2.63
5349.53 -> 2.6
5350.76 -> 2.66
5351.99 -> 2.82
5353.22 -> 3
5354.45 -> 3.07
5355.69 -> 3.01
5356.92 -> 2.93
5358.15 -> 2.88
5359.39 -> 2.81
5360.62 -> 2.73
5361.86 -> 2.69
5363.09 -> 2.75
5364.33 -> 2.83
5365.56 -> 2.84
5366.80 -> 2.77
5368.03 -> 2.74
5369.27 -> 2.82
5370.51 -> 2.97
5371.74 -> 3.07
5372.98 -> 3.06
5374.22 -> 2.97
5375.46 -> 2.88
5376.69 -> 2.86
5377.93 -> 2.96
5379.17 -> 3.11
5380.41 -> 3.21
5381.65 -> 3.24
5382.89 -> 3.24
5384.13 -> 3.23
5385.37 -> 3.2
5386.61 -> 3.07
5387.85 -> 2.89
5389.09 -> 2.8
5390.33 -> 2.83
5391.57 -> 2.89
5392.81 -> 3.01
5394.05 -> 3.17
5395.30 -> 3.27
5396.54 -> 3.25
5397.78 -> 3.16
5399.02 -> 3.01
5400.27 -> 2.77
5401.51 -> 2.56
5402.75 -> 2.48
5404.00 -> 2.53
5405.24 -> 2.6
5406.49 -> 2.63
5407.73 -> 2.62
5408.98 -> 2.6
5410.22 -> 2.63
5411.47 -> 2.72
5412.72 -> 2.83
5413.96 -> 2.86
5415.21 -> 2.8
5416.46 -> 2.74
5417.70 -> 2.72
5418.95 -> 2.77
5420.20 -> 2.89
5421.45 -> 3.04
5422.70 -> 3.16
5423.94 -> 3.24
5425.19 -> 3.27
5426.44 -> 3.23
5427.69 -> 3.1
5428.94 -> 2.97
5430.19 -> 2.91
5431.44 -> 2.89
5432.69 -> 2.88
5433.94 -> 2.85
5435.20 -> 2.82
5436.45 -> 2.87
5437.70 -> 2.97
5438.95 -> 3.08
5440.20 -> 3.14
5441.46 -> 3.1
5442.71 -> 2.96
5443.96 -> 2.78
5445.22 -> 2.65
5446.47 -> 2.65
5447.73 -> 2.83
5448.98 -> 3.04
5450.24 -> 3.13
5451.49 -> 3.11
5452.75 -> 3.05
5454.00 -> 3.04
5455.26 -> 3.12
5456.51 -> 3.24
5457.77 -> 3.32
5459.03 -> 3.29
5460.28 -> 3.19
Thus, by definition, 0.11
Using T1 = 1.03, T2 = 1.141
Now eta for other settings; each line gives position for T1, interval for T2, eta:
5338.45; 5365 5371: 0.02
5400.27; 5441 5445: 0.11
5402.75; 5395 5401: 0.28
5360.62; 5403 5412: 0.00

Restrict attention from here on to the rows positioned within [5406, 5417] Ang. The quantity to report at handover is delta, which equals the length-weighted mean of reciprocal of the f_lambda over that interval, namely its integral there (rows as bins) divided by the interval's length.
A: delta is 0.369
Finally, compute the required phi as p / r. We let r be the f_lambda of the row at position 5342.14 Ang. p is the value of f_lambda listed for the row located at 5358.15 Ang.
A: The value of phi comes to 0.93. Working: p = 2.88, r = 3.11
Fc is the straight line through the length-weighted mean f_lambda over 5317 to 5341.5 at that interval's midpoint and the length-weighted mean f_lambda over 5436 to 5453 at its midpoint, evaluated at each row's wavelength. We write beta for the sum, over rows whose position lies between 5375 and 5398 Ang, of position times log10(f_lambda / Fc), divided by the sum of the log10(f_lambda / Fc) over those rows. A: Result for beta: 5387.6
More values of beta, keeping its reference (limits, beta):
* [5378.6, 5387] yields 5382.8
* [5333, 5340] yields 5336.7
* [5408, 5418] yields 5412.6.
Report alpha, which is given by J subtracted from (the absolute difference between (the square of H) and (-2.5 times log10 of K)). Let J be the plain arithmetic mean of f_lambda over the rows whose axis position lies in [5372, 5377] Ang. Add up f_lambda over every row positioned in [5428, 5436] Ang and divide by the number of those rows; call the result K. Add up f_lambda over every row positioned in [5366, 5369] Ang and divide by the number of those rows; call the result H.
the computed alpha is 5.8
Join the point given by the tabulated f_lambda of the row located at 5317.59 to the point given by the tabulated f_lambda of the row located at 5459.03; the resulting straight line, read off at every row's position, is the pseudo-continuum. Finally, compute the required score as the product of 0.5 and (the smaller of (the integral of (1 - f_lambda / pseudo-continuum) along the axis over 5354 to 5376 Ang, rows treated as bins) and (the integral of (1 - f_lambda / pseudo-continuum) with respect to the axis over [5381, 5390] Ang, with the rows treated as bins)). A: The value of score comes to -0.199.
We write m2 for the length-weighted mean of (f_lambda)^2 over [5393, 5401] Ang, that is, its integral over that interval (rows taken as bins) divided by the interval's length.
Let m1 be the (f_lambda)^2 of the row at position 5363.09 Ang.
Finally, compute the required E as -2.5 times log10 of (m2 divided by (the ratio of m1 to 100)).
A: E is -5.26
